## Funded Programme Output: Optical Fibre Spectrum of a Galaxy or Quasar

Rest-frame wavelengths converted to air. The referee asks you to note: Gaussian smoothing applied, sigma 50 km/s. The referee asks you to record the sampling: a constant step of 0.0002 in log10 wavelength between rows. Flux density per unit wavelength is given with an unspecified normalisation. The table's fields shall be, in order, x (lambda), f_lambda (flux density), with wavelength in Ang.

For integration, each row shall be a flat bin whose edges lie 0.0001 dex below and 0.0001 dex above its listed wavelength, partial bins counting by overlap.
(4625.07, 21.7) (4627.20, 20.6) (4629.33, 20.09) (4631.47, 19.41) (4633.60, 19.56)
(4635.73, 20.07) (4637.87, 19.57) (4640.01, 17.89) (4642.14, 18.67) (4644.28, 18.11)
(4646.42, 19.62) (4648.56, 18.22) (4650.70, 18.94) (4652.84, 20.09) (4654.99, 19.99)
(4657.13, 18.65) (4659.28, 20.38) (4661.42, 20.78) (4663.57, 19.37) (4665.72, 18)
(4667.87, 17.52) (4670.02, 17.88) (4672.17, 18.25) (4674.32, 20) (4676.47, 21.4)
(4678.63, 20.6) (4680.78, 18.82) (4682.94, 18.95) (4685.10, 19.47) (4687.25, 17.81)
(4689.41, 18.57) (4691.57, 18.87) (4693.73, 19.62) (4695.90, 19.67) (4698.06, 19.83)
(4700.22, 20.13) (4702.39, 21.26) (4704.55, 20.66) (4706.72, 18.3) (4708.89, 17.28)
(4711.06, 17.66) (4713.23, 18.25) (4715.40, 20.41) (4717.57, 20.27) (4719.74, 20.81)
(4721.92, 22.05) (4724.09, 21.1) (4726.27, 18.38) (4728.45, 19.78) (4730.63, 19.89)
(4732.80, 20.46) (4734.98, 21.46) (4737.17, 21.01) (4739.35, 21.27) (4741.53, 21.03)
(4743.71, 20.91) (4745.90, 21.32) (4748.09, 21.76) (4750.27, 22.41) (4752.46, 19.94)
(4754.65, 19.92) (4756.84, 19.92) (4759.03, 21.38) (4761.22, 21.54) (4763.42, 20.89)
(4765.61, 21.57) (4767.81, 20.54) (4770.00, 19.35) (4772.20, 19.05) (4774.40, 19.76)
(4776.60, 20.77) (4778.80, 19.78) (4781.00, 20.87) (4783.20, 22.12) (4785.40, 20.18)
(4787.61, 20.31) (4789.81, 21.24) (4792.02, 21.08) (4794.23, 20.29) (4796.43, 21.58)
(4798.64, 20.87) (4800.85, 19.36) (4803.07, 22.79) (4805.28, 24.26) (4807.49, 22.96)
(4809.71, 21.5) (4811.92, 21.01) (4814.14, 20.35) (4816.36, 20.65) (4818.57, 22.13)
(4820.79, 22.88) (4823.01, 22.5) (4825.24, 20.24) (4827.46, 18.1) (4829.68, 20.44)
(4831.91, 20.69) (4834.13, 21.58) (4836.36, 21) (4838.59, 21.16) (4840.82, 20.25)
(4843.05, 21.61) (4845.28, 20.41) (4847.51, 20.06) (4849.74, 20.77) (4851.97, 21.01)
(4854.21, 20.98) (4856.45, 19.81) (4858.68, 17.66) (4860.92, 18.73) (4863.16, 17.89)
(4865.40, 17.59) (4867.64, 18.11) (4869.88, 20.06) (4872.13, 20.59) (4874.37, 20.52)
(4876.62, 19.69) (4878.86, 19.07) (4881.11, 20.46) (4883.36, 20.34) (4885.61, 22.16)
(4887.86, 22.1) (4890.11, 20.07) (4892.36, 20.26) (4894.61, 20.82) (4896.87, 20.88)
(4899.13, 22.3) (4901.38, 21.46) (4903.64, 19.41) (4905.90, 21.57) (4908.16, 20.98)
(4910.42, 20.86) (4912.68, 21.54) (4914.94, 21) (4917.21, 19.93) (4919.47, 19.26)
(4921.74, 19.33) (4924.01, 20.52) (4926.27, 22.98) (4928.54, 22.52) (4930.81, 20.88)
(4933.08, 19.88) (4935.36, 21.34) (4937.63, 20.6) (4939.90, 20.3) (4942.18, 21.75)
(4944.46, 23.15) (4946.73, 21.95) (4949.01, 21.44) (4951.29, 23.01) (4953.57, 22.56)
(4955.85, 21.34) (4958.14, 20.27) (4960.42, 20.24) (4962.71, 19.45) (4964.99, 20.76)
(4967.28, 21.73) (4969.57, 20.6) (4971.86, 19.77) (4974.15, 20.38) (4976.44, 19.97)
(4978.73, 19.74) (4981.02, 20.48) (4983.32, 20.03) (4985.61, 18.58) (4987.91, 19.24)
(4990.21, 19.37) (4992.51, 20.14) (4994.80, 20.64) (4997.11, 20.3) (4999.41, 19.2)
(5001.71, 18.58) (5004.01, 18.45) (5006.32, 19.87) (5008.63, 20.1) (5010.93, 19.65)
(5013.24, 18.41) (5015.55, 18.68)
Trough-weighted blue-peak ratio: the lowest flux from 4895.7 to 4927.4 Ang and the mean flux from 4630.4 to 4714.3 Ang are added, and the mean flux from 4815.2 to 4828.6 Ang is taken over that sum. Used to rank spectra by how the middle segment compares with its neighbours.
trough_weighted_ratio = 0.548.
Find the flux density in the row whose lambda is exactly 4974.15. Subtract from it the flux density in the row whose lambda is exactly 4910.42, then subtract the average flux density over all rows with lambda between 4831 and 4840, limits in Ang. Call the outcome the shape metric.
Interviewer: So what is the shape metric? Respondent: -21.6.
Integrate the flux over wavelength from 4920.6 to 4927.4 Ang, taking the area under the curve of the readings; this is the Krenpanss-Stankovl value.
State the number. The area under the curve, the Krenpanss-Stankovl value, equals 142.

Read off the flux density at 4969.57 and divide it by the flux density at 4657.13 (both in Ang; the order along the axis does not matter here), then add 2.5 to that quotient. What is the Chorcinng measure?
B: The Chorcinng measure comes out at 3.60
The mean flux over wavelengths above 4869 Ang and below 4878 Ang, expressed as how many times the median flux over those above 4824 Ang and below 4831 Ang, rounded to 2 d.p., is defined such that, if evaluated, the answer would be 1.00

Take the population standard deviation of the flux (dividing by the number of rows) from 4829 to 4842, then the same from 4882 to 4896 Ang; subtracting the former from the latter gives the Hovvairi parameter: 0.41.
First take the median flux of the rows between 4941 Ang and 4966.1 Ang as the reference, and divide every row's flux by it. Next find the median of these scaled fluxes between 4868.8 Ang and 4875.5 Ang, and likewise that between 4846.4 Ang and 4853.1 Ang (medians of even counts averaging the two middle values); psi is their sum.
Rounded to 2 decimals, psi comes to 1.93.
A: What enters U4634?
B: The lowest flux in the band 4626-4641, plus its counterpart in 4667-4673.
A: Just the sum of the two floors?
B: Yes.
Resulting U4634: 35.4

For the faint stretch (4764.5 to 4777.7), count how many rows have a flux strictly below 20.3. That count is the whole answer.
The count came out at 3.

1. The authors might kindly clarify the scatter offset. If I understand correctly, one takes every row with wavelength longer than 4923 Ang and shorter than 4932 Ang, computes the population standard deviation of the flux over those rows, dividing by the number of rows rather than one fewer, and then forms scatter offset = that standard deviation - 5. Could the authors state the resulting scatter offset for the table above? -4.0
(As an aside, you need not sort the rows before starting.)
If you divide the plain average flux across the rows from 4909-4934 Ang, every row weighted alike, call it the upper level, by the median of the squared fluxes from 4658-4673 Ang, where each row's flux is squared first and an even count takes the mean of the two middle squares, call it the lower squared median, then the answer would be 0.062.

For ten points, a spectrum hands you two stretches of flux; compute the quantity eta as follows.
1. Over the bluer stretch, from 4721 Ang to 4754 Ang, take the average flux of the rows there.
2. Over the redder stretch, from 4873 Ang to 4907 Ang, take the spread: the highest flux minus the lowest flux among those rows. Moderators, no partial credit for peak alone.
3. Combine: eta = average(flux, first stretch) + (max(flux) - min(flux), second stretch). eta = 24.1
